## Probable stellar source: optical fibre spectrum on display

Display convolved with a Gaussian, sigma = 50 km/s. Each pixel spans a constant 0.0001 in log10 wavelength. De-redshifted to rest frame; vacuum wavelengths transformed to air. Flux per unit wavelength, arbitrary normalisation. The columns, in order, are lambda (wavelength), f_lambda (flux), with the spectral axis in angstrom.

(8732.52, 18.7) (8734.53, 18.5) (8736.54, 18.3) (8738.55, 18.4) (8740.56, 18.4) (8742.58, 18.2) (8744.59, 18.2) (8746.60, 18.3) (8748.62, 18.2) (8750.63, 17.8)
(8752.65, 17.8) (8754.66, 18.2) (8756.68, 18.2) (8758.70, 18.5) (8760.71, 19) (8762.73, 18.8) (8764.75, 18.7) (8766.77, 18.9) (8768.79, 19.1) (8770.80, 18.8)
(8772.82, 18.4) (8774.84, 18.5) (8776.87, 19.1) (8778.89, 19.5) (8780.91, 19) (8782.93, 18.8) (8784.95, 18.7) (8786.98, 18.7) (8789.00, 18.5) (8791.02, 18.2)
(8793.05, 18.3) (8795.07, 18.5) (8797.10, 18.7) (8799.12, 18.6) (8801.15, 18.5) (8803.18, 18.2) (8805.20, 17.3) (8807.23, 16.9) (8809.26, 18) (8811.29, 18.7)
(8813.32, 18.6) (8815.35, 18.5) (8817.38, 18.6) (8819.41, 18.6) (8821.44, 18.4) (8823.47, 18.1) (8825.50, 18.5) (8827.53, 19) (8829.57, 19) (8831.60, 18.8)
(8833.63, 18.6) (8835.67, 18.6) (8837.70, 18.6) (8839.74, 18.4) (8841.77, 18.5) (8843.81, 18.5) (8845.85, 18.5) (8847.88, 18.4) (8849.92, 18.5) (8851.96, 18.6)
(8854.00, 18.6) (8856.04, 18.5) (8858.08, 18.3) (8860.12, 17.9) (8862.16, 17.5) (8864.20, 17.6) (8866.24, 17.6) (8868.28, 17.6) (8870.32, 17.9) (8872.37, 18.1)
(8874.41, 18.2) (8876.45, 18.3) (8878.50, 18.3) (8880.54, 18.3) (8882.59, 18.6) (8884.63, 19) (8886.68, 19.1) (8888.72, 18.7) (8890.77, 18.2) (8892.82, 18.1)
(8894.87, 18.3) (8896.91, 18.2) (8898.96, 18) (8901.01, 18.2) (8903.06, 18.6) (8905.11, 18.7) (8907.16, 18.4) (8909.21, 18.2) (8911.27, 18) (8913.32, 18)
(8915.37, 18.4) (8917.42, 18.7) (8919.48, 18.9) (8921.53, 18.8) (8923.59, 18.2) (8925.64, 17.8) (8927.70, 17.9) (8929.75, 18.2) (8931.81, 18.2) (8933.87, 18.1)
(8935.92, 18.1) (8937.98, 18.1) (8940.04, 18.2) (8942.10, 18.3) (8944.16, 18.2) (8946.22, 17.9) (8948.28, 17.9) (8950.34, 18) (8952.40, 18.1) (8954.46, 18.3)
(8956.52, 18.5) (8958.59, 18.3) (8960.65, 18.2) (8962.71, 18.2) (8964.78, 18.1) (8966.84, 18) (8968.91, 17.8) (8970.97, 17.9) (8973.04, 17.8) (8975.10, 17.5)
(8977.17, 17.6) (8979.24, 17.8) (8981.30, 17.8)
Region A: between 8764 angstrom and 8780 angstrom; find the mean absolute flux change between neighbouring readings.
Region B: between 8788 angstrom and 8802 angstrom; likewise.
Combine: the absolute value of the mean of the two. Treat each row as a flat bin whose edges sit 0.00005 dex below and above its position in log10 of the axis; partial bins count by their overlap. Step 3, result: 0.24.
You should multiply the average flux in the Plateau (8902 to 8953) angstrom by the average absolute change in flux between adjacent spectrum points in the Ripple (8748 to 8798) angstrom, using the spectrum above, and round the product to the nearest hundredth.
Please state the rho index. 4.48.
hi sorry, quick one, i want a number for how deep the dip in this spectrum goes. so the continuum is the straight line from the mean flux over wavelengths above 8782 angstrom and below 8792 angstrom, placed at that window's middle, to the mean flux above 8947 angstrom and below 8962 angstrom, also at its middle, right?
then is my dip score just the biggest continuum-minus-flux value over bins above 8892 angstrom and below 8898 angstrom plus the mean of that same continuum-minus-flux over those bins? 0.36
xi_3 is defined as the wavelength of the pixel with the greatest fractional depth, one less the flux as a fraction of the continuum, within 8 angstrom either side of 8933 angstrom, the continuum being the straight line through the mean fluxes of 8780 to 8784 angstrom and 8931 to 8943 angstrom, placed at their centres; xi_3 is 8925.64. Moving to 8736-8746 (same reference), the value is 8742.58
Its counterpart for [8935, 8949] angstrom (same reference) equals 8946.22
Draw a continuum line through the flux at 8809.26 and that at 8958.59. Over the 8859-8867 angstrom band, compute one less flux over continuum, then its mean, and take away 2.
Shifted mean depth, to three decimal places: -1.975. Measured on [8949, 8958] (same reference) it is -1.996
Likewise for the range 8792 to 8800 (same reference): -2.031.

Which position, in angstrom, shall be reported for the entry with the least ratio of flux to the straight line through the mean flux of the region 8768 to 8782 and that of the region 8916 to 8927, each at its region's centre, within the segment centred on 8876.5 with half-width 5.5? 8872.37 angstrom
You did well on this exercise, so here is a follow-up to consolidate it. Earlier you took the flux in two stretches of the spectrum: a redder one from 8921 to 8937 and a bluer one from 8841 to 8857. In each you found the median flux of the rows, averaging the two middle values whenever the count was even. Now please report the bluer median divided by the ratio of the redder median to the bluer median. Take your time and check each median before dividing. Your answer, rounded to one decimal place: 18.9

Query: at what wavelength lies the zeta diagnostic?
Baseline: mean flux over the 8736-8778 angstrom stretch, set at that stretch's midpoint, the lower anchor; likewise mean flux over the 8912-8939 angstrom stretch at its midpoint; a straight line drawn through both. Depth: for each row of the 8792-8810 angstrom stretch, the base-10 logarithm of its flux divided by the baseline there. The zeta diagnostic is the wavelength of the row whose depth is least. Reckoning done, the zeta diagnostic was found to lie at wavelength 8807.23 angstrom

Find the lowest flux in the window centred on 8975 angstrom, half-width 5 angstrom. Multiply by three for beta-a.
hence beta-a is 52.5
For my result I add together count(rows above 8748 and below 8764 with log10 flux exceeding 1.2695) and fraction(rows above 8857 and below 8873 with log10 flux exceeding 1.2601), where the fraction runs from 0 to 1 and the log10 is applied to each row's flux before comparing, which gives 2.1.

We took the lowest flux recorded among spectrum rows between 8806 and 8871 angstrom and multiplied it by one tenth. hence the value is 1.69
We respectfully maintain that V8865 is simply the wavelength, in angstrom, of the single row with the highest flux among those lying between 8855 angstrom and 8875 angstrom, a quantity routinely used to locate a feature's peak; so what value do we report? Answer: 8856.04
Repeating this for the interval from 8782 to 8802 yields 8782.93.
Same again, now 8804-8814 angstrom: 8811.29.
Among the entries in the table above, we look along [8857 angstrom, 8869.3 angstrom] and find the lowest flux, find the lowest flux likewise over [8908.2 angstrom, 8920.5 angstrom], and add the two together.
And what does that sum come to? 35.5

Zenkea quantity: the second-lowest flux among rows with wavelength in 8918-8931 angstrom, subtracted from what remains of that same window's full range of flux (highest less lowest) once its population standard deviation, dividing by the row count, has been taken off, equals -17.2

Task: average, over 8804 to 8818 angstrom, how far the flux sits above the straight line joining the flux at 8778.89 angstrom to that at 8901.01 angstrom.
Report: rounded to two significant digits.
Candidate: -1.1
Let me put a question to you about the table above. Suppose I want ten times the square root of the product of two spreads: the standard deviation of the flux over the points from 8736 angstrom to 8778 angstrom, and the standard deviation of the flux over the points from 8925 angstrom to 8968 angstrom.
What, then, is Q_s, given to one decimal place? 2.5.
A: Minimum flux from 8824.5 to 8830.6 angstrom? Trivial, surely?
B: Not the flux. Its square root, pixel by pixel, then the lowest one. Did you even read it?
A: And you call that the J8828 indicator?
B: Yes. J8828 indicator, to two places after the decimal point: 4.30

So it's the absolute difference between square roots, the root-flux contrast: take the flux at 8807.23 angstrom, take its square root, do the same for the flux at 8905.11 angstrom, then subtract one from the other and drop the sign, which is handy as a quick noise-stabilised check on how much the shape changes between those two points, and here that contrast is 0.21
